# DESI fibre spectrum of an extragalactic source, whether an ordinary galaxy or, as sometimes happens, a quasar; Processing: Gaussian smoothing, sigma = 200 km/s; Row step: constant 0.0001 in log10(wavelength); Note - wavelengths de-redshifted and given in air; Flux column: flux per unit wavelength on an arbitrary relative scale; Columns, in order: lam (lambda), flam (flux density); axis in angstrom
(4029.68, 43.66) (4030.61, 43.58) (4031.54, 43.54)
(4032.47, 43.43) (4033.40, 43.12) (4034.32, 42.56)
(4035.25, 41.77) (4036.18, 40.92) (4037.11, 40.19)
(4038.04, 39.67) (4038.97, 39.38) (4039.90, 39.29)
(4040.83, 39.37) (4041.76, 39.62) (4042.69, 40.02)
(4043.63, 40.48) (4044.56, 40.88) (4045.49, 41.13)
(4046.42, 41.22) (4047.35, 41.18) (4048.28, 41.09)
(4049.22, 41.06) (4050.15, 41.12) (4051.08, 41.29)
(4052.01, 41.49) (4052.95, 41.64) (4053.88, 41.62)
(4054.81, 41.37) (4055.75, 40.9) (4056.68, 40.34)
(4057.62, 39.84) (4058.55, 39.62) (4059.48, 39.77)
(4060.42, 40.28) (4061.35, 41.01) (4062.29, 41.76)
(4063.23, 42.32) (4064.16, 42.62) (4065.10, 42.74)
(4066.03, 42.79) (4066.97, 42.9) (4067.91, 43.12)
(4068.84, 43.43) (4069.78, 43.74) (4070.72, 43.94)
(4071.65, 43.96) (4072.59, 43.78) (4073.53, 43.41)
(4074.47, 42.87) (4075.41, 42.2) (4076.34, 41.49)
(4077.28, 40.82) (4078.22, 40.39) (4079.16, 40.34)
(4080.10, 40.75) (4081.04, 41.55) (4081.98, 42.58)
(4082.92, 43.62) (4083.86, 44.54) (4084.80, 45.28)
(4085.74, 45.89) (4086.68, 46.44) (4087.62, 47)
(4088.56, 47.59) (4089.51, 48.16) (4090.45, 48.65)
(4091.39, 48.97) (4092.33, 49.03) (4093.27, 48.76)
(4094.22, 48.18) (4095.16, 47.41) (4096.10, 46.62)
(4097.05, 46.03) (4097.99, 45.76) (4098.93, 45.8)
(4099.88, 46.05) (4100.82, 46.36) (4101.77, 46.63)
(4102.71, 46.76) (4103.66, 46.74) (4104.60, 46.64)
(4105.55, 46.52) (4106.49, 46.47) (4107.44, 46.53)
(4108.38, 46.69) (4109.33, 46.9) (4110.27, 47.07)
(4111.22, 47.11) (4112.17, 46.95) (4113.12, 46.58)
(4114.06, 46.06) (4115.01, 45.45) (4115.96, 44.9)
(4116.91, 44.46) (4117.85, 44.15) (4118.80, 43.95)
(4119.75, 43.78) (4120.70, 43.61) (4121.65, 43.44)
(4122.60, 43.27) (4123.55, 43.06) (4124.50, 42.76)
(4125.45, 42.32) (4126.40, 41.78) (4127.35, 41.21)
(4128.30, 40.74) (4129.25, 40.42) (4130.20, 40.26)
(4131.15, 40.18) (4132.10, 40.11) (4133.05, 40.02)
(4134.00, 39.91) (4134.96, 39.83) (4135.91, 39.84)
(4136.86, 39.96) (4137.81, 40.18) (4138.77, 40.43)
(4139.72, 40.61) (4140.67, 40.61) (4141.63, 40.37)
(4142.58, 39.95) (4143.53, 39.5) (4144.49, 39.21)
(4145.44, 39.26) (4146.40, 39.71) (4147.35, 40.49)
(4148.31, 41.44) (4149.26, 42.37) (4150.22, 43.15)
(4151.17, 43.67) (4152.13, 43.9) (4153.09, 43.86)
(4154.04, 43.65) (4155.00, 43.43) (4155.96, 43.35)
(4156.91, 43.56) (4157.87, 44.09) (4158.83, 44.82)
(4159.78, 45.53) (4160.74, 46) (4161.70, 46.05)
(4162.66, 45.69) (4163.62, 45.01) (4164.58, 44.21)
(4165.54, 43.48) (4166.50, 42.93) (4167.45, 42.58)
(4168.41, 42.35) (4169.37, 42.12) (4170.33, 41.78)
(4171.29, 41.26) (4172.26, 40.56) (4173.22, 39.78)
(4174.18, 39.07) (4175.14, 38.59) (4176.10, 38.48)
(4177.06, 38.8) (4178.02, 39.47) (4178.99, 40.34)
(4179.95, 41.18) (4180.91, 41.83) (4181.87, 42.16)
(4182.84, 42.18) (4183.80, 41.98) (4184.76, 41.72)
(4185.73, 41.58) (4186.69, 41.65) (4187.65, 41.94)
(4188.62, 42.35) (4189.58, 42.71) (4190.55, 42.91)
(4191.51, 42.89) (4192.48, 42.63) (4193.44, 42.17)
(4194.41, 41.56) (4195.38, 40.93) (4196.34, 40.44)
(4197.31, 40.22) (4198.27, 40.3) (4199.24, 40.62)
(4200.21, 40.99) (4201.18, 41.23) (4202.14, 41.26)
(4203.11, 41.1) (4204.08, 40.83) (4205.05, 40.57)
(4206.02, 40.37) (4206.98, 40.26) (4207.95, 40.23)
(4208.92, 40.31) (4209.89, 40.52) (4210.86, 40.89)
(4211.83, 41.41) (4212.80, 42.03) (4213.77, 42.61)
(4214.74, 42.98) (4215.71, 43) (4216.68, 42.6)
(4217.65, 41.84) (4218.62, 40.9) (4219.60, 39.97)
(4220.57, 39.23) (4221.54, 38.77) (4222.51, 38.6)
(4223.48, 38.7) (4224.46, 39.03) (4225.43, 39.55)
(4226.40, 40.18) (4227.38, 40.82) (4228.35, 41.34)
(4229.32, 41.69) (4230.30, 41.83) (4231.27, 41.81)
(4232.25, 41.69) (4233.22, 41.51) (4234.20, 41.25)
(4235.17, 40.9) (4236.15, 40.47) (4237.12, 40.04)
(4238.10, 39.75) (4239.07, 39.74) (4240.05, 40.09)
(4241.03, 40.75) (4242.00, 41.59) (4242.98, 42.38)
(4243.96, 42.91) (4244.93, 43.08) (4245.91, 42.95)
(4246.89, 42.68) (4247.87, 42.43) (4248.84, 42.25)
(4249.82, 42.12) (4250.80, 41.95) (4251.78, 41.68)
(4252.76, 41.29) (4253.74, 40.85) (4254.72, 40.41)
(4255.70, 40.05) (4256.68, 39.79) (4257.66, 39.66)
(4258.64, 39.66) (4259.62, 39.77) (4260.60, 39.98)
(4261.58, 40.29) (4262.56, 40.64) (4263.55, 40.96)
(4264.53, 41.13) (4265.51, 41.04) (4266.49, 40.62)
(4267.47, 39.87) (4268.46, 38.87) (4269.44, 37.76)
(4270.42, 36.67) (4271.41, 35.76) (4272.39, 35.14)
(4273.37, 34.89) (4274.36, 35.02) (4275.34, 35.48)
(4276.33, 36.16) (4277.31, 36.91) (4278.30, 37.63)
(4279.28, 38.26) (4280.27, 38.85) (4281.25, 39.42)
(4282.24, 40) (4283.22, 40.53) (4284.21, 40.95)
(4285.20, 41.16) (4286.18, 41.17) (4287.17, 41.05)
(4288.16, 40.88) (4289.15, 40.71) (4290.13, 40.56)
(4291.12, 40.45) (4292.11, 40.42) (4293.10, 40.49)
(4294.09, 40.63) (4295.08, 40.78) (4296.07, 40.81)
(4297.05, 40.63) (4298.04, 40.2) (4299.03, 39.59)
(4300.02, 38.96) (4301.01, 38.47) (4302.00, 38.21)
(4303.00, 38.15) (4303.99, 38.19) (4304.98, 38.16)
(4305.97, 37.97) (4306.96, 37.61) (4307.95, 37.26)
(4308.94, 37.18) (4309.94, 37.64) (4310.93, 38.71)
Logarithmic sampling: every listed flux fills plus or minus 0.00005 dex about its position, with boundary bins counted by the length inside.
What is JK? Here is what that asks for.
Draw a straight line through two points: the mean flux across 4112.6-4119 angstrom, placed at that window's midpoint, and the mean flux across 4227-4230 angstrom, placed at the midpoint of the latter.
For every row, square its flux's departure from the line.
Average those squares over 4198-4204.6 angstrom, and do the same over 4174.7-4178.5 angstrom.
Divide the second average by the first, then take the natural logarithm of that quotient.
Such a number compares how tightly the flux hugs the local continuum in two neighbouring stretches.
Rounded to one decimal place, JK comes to 2.3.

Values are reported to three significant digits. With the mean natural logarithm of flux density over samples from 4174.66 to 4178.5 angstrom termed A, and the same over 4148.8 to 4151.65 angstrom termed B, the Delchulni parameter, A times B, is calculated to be 13.8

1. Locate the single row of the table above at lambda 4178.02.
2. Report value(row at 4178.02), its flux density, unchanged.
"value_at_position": 39.47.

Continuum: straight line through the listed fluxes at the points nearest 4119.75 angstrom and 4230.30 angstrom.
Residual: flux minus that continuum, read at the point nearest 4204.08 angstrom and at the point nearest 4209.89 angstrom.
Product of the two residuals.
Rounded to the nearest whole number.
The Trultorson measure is 2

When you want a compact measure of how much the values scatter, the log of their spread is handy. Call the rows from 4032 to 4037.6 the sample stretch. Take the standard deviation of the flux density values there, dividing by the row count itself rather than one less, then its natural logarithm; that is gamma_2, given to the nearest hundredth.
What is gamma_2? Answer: 0.15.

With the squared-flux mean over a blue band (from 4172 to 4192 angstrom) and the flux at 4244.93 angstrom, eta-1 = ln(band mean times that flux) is 11.2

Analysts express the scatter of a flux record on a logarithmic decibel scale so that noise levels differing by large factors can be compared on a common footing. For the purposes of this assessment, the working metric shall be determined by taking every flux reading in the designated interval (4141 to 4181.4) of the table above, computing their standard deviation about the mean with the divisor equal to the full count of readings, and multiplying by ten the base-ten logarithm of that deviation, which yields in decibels 3.4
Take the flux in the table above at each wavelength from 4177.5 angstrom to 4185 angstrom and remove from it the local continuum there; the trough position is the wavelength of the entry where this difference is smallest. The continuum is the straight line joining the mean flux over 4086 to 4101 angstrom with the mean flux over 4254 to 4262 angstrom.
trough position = 4178.02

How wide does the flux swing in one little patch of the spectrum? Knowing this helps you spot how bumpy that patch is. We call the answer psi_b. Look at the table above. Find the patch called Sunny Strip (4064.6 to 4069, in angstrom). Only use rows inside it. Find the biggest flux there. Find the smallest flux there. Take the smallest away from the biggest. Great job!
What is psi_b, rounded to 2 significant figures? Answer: 0.69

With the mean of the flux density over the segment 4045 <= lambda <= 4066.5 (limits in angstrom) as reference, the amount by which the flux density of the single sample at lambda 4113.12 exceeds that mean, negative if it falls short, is 5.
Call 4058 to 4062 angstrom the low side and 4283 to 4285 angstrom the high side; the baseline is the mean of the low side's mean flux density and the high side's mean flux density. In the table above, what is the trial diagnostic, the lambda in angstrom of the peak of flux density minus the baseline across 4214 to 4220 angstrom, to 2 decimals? 4215.71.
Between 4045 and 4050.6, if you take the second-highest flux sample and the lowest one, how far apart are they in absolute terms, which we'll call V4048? 0.1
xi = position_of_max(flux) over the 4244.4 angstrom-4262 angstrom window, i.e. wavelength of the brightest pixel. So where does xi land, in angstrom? 4244.93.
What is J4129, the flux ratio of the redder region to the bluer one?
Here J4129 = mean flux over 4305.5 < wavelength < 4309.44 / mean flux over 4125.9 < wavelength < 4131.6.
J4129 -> 0.92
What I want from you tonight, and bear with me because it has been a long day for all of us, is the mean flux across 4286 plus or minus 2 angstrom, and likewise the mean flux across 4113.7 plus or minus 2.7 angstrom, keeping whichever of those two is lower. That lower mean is 41.1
